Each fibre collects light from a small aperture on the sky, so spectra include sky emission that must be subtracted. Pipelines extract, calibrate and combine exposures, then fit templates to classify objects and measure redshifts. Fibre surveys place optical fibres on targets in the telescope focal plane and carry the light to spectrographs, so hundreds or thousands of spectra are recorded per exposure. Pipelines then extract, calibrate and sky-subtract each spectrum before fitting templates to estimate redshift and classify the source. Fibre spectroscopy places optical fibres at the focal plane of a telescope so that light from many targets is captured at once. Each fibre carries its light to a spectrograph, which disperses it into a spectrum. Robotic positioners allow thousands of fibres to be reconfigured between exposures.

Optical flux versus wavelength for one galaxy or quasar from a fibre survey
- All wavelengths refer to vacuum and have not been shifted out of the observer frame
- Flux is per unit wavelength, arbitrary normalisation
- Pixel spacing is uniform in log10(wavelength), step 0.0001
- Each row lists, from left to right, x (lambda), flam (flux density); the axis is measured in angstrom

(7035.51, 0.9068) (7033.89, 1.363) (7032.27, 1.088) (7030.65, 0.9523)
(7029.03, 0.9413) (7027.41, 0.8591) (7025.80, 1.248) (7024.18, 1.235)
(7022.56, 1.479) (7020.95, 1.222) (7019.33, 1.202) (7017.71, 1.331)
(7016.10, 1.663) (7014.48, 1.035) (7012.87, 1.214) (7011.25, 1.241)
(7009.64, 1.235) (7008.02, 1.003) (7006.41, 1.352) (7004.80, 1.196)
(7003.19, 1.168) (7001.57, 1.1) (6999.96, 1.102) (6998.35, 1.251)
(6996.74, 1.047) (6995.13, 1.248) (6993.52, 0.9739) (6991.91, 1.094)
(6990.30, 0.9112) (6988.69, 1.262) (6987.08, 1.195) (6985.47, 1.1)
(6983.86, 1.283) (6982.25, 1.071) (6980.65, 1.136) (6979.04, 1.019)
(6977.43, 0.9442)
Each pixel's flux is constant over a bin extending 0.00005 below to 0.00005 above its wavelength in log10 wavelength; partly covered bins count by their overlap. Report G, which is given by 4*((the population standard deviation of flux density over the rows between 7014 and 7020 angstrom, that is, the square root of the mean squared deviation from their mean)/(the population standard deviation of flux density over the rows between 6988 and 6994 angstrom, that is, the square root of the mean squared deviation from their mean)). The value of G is 6.9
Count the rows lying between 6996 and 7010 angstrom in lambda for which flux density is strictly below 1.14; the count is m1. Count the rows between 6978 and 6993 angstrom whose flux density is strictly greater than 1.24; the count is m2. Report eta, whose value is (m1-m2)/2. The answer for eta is 1.00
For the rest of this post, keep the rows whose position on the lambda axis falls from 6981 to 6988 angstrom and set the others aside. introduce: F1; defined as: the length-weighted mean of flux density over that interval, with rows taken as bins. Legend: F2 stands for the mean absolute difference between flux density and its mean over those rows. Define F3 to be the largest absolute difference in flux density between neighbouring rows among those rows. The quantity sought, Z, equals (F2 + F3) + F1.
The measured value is 1.45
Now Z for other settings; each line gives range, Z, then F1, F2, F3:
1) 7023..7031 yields 1.62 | 1.07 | 0.16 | 0.39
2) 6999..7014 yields 1.60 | 1.18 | 0.08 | 0.35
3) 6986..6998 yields 1.57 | 1.11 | 0.11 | 0.35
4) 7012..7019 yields 2.12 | 1.30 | 0.19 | 0.63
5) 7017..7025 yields 1.64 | 1.29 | 0.09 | 0.26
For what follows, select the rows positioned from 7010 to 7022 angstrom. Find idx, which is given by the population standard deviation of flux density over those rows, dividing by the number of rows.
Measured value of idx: 0.18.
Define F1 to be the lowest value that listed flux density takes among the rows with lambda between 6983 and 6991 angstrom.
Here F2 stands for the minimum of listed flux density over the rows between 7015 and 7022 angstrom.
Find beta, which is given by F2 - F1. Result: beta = 0.3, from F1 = 0.9112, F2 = 1.202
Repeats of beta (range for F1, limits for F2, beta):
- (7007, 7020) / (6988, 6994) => -0.1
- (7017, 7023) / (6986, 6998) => -0.3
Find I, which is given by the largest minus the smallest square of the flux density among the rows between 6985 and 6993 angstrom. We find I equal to 0.76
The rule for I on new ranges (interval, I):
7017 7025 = 0.74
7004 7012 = 0.82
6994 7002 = 0.47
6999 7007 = 0.62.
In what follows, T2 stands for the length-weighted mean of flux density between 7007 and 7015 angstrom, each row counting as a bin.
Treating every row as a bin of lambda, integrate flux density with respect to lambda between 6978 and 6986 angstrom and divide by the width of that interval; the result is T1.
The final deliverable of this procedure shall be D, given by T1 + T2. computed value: 2.27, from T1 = 1.12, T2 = 1.16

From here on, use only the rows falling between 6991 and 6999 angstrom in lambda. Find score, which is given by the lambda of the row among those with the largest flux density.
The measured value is 6998.35 angstrom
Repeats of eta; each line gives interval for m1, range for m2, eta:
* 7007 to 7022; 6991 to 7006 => 0.00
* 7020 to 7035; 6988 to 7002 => 0.50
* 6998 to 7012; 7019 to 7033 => 0.50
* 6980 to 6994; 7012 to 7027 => 1.00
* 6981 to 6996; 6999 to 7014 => 1.50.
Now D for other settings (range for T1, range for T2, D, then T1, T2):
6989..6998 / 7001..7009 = 2.24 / 1.08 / 1.17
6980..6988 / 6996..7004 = 2.29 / 1.16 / 1.13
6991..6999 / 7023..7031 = 2.19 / 1.12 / 1.07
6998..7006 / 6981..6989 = 2.34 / 1.17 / 1.17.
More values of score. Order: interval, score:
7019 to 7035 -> 7022.56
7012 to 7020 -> 7016.10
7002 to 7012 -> 7006.41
